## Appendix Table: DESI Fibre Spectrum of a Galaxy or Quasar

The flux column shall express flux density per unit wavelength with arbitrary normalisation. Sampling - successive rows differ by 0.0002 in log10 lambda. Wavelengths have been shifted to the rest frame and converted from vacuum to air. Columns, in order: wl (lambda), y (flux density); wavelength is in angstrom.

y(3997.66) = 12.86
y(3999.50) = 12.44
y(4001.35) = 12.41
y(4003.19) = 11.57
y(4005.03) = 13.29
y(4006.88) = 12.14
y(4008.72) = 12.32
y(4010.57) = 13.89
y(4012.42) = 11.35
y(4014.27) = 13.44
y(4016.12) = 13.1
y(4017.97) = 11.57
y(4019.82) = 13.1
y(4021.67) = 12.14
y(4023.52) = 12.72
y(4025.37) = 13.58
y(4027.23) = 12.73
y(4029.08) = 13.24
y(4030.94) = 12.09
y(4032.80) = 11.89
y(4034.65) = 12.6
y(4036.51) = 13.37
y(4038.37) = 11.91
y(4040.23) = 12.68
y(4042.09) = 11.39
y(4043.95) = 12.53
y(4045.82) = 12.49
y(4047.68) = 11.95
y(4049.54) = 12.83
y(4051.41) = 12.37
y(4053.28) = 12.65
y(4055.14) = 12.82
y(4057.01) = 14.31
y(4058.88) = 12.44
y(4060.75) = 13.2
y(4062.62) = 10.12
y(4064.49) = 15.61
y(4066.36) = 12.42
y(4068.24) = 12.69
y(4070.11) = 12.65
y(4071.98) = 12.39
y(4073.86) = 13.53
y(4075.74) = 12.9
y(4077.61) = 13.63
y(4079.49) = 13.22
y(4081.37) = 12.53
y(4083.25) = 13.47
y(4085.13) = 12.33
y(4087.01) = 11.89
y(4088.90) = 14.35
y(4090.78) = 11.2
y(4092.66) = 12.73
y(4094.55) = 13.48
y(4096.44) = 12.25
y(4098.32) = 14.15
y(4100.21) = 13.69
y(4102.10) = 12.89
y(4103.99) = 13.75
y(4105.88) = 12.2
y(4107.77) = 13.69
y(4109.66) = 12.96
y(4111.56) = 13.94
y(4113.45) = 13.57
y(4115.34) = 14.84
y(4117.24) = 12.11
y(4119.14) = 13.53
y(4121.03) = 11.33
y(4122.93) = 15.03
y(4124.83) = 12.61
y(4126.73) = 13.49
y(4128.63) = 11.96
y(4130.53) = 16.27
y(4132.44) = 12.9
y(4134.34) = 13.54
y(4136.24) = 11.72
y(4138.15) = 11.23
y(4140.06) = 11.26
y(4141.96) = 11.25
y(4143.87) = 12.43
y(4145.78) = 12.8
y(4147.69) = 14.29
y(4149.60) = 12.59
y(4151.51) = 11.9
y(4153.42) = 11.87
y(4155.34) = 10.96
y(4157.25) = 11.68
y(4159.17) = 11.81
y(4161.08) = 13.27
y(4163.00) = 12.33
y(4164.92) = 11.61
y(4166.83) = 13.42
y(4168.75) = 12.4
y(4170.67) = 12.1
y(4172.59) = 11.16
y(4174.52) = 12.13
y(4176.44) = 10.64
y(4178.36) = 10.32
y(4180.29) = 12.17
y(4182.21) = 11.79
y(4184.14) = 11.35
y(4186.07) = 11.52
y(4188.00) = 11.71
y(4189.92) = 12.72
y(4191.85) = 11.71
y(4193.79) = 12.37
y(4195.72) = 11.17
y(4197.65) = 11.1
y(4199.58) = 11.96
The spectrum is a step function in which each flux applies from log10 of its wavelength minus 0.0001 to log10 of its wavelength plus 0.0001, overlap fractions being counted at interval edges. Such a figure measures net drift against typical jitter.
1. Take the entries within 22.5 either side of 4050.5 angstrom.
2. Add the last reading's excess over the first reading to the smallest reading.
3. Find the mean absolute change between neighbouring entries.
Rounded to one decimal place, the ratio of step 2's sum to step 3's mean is 8.1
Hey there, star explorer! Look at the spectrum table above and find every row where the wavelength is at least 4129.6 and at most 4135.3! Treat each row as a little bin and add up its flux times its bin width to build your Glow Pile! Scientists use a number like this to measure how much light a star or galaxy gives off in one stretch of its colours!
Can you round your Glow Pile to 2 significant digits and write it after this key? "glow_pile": 81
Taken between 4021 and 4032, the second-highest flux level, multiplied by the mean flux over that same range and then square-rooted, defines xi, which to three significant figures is 13.0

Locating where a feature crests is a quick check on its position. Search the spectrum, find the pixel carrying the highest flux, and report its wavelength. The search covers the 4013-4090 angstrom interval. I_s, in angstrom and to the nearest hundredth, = 4064.49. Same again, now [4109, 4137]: 4130.53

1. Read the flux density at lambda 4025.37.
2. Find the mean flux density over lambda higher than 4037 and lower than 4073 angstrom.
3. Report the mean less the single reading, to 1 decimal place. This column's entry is -1.0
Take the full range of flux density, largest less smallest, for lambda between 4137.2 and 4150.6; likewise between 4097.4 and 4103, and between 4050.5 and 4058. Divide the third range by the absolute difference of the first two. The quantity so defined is 1.1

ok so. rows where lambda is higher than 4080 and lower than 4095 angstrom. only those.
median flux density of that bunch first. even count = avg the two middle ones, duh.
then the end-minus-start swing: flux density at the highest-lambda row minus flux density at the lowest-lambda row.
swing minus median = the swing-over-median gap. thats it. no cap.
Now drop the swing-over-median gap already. -11.7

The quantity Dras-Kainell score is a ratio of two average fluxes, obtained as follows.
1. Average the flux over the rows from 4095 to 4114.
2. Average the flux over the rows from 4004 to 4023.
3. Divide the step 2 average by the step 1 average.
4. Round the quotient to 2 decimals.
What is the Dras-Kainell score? 0.95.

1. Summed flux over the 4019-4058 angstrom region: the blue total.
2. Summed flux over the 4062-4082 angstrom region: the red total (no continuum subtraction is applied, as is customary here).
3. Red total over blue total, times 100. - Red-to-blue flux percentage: 53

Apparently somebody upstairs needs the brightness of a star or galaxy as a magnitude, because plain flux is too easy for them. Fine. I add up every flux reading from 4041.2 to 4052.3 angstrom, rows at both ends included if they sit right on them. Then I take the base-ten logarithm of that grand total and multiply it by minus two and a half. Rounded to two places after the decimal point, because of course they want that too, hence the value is -4.67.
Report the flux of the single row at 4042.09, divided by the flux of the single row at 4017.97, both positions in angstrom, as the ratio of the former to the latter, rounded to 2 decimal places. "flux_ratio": 0.98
